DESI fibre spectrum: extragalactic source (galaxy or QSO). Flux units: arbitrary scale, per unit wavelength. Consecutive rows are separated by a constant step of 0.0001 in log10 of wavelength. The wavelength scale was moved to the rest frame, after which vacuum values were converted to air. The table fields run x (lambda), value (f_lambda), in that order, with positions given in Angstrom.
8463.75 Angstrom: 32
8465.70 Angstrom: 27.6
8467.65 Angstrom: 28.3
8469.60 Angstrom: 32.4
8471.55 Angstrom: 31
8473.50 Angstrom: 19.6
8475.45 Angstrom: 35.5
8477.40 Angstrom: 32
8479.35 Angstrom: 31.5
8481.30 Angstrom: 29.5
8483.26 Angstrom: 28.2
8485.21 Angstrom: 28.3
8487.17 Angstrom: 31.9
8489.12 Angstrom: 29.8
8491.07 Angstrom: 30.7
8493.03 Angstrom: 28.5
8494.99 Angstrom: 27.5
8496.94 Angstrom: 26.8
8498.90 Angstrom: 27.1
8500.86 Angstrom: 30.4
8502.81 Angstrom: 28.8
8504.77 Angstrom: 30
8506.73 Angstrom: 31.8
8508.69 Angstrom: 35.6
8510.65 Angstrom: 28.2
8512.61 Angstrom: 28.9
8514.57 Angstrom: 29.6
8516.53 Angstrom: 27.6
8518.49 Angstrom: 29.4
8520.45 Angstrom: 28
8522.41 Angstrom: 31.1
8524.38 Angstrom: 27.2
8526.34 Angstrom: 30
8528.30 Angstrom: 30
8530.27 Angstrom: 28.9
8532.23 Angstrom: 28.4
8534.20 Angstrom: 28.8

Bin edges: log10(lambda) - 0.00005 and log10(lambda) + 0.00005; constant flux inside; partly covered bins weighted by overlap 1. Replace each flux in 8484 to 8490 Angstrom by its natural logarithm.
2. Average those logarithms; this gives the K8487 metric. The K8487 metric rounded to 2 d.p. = 3.40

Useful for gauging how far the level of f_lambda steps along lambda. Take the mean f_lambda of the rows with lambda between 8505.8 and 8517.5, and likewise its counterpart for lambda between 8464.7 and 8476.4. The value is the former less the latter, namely 1.2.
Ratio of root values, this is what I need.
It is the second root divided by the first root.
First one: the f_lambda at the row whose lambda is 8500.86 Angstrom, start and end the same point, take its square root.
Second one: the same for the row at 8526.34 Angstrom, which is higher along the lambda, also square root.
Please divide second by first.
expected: 0.99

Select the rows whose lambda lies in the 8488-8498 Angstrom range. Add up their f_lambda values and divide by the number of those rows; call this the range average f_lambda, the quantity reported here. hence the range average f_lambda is 28.7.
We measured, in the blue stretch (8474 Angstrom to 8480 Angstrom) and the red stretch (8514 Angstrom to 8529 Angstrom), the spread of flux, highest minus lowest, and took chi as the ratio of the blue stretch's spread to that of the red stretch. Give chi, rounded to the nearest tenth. 1.0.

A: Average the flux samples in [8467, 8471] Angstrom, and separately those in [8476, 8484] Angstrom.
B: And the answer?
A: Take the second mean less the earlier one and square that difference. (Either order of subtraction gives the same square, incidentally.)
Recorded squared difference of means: 0.00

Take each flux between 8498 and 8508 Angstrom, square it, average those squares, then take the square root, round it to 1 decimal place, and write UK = 29.7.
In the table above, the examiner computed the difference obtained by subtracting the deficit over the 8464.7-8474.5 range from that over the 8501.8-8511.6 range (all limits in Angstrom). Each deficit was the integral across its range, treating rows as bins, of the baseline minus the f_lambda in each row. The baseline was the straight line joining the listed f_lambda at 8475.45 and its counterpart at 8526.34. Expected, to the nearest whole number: -69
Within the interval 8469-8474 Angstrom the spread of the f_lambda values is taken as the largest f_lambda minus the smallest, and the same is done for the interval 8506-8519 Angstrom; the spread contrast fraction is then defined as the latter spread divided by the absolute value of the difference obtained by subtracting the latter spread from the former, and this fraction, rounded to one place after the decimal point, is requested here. 1.7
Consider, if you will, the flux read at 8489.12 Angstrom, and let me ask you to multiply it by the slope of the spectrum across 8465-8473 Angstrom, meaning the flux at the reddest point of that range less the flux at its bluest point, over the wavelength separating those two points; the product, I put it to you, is 17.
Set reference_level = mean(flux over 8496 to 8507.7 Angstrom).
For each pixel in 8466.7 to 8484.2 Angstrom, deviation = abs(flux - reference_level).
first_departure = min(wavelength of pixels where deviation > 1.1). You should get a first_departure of 8469.60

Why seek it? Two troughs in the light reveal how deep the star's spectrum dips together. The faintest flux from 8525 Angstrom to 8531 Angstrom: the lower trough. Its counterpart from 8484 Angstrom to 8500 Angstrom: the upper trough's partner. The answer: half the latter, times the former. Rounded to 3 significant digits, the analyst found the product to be 387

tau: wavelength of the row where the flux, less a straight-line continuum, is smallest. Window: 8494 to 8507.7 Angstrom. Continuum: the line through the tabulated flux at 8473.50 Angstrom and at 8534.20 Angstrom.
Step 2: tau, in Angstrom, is 8496.94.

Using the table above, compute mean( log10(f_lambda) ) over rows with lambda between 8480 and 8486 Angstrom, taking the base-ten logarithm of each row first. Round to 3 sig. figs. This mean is 1.46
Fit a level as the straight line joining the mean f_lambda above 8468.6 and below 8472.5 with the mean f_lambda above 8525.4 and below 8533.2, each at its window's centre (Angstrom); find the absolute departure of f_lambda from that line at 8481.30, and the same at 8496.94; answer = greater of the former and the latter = 3.8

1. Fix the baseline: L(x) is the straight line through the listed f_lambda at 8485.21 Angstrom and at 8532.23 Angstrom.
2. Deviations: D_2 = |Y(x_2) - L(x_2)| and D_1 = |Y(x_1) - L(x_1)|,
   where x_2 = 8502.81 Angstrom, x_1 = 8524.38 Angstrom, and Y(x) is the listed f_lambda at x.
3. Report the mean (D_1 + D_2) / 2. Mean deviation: 0.8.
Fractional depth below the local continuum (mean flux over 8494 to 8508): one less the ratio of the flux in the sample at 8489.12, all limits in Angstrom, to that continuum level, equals -0.03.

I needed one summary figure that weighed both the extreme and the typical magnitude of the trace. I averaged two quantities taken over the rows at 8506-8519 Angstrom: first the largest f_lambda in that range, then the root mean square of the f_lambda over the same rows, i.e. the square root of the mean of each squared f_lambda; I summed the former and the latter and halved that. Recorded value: 32.9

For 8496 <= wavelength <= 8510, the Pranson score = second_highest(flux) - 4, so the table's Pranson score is 27.8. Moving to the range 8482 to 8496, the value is 26.7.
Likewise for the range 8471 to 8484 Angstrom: 28.0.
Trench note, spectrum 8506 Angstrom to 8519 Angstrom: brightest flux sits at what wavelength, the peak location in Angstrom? 8508.69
